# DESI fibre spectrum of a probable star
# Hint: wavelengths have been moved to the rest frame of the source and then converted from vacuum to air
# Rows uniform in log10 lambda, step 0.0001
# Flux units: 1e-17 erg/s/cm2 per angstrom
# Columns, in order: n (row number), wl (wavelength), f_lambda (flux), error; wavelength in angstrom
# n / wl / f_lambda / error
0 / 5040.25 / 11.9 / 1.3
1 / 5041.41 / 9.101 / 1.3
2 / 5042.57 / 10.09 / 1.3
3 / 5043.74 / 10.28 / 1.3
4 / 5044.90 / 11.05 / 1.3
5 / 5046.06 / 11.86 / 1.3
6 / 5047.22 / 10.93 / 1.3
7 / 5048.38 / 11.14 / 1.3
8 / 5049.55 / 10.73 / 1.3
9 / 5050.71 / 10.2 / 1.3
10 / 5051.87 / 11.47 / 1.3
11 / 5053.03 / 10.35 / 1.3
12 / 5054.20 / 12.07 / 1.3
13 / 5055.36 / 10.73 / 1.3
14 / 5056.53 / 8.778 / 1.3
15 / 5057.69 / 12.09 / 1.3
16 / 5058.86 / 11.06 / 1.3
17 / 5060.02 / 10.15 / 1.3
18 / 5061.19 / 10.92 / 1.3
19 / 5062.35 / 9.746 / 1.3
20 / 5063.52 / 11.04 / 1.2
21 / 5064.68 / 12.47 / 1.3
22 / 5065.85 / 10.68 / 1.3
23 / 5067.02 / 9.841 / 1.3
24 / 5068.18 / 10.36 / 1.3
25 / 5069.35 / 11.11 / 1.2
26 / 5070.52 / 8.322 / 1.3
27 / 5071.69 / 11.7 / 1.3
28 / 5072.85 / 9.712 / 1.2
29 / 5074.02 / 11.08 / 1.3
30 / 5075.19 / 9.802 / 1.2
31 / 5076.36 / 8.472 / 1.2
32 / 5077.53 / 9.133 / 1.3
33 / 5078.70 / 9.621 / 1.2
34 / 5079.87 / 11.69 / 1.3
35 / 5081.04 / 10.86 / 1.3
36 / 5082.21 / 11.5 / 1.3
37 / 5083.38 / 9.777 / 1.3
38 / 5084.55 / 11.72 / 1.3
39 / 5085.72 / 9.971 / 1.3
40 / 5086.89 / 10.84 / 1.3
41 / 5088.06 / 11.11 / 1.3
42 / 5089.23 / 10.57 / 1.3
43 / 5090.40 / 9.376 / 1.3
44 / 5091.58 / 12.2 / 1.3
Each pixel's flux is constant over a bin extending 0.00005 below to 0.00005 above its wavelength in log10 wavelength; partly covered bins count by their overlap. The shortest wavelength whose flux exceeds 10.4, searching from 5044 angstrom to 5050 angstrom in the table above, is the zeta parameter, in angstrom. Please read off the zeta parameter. 5044.90 angstrom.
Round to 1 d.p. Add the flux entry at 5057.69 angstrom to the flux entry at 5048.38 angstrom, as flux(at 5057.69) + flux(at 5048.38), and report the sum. 23.2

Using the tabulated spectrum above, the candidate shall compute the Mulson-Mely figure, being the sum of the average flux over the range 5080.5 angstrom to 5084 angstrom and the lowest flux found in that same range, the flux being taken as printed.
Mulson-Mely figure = 20.5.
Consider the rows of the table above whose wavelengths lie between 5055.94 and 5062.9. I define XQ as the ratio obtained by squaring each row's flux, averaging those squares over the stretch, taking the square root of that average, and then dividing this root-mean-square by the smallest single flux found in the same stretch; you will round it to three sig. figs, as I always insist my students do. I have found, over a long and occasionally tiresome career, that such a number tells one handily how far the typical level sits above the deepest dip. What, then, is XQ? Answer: 1.20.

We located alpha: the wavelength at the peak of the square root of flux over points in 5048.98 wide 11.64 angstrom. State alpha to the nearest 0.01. 5054.20 angstrom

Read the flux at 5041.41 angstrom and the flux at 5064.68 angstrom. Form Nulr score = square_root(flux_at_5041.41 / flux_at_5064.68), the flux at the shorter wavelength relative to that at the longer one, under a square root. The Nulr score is 0.85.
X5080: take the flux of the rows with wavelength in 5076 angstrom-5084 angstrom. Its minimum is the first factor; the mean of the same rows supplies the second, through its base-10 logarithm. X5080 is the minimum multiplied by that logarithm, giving 8.5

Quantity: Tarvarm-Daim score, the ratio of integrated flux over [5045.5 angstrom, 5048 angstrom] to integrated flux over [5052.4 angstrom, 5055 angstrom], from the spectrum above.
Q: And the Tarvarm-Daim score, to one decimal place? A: 1.0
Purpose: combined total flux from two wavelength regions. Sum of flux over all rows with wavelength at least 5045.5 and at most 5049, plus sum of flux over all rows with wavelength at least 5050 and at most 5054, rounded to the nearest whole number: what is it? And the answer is 66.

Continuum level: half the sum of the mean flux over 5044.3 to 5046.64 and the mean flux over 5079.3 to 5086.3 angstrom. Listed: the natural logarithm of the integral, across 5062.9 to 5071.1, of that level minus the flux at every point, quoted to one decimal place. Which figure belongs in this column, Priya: 1.7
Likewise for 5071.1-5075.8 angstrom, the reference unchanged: 1.1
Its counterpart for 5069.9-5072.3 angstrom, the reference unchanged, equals 1.0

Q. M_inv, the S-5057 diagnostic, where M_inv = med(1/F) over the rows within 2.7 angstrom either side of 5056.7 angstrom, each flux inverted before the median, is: 0.090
